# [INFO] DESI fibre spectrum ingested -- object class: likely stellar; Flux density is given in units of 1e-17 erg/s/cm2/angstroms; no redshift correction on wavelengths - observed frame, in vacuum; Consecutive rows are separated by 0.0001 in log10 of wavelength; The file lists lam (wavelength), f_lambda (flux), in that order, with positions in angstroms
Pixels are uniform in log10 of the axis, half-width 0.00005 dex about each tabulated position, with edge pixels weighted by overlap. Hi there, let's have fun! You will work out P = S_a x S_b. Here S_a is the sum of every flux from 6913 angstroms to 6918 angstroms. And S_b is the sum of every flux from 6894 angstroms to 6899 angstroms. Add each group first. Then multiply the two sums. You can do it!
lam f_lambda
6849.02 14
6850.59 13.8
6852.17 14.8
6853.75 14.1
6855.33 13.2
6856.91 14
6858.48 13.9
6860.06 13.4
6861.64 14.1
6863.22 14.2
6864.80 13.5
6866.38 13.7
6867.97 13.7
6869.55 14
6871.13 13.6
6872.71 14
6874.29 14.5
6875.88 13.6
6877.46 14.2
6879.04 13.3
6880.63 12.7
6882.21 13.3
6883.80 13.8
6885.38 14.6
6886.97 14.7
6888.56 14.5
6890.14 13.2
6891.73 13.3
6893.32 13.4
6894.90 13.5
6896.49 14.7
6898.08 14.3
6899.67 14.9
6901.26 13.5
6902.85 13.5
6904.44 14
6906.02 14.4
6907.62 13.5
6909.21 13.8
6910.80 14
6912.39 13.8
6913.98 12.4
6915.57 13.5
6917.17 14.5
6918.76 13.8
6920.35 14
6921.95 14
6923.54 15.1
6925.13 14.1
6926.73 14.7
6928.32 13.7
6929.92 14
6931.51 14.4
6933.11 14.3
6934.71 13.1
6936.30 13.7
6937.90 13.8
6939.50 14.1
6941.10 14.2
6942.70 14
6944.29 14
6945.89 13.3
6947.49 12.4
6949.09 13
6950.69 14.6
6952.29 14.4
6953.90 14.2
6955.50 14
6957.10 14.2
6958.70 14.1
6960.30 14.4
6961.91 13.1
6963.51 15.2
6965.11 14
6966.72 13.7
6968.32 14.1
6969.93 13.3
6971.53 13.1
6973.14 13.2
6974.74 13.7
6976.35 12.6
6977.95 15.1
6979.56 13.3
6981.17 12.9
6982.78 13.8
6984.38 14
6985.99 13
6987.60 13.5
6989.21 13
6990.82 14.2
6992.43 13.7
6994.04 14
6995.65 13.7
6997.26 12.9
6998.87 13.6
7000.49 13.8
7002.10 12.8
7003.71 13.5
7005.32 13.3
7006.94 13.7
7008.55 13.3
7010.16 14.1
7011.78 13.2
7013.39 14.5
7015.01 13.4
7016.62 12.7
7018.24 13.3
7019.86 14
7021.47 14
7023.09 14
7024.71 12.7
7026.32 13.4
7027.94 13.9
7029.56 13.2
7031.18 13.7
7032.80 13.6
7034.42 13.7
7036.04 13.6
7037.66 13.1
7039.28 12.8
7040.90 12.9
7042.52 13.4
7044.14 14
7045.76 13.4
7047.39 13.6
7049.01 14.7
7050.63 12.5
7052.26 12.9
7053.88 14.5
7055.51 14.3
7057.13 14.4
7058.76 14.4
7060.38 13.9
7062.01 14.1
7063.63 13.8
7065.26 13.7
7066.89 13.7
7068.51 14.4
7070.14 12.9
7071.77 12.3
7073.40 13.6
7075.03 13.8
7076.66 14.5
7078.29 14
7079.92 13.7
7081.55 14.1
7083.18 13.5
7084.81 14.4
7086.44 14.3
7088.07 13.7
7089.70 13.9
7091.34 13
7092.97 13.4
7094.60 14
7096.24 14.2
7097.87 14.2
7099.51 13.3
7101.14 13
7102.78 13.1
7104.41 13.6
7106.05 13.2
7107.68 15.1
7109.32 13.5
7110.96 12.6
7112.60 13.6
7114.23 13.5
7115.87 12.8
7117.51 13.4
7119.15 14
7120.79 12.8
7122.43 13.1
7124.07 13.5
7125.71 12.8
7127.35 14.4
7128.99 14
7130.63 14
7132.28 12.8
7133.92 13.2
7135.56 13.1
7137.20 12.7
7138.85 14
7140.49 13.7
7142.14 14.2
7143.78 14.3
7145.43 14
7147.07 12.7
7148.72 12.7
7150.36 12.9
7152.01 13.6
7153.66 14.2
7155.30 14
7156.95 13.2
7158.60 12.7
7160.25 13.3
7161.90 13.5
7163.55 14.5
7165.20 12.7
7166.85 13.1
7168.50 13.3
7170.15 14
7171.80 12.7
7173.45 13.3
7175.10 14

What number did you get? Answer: 1717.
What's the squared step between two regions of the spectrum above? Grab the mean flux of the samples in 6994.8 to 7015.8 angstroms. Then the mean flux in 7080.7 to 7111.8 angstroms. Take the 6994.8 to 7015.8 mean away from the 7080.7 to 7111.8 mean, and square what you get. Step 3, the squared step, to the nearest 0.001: 0.028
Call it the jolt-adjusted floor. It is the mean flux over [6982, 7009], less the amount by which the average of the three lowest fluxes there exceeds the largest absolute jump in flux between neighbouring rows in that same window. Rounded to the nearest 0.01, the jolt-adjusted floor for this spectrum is 1.82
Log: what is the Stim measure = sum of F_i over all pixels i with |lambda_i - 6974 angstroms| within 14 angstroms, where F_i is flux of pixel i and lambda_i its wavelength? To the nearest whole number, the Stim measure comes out 246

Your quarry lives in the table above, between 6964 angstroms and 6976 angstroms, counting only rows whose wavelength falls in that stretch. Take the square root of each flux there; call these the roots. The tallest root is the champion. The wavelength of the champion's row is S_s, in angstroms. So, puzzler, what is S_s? 6968.32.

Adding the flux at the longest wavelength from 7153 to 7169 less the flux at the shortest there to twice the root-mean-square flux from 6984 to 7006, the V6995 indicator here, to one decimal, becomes 26.1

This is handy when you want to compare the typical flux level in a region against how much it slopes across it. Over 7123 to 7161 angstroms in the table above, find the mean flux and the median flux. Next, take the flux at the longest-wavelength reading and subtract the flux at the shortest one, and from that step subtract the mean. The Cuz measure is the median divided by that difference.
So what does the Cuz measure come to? -0.99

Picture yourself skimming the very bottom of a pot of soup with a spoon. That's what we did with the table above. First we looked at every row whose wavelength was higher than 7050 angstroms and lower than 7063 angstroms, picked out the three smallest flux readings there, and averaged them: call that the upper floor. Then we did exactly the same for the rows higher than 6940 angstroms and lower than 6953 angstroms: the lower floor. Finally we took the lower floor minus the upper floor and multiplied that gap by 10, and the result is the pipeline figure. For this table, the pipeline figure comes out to -2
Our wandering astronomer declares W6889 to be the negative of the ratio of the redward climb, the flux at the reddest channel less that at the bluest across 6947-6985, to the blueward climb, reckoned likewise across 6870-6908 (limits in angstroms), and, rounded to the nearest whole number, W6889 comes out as 16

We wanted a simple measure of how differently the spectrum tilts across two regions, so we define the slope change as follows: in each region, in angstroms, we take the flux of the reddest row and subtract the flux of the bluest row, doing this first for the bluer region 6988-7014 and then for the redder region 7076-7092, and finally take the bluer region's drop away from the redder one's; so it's -3.0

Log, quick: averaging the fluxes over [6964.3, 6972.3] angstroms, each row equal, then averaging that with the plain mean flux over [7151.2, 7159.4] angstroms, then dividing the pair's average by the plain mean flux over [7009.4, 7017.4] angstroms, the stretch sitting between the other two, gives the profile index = 1.00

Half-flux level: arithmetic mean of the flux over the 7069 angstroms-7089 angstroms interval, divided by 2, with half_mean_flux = 6.87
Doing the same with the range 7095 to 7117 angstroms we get 6.76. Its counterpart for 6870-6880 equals 6.93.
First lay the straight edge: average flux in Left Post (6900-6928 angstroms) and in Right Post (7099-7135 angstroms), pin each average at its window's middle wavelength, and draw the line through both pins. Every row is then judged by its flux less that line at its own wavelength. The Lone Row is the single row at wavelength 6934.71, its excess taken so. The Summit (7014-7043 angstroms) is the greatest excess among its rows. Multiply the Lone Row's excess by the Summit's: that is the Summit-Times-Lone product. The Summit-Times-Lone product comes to -0.27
